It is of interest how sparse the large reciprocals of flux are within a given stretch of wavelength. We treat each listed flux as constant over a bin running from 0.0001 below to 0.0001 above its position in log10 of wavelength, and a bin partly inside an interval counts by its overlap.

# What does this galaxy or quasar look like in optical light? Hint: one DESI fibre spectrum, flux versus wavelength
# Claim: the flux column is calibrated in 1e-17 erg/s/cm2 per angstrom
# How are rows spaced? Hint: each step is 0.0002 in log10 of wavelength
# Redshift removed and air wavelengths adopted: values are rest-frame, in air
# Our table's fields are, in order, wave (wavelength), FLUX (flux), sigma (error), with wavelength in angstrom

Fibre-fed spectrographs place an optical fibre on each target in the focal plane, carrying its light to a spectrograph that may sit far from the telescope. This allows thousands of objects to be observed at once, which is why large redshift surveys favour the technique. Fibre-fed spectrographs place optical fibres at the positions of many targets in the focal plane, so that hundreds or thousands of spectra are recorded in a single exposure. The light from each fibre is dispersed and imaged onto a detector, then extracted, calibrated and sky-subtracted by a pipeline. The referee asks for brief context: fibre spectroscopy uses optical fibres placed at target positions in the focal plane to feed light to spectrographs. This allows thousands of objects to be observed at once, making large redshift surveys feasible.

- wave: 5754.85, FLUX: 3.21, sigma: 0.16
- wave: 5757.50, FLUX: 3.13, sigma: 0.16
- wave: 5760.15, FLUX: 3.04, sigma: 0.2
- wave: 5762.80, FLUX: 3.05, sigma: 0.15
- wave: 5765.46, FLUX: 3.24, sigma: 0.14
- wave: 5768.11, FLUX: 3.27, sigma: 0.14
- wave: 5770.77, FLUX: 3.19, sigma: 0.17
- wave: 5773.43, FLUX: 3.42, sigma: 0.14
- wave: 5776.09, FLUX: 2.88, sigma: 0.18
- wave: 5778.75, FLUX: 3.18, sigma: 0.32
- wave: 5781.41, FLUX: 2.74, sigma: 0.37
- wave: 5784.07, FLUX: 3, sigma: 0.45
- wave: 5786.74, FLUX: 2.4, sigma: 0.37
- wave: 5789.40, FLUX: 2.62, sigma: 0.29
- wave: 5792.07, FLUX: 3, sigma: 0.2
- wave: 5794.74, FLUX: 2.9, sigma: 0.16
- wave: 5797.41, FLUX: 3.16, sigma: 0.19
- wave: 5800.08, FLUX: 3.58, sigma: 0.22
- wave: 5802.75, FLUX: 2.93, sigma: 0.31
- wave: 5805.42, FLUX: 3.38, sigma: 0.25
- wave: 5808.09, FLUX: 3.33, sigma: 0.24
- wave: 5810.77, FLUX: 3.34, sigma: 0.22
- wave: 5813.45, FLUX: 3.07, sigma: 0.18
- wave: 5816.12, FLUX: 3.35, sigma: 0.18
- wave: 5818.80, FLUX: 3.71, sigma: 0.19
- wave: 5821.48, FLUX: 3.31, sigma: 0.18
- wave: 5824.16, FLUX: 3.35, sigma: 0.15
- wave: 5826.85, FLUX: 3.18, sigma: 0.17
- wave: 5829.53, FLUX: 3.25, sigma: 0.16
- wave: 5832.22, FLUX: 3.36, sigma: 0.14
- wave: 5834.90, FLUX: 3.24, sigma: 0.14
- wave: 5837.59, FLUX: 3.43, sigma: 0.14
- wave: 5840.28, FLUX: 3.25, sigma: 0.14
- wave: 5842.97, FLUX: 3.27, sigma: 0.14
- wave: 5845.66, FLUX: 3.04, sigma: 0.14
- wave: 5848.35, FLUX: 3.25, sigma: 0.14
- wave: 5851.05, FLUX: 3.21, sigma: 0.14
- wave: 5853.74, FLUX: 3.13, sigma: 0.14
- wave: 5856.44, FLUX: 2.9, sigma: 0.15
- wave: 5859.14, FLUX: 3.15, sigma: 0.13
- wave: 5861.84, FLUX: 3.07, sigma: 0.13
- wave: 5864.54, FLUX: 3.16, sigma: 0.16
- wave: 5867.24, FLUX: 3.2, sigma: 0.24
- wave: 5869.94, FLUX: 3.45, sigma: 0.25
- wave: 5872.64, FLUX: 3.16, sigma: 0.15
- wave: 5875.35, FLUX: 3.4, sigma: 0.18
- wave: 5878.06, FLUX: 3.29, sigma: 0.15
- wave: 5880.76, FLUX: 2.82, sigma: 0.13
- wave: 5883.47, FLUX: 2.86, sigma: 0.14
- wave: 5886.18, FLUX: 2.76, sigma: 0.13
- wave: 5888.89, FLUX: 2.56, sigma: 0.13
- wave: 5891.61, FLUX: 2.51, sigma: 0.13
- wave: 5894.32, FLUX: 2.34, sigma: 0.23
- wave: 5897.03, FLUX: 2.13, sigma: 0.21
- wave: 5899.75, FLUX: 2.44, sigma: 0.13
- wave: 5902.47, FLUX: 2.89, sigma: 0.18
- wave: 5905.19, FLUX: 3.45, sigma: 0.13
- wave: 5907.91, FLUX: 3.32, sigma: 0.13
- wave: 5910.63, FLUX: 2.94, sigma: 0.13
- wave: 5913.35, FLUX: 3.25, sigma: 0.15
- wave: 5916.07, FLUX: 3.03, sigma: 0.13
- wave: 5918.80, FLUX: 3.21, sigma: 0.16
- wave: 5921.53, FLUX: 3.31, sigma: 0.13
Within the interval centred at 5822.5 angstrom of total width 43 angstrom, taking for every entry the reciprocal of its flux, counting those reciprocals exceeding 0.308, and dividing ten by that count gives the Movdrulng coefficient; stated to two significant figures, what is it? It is 2.5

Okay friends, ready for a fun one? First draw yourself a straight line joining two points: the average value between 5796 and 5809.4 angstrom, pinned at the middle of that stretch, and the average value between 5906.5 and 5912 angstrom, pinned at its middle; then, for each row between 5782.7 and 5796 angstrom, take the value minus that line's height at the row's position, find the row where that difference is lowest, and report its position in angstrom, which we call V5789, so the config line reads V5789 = 5786.74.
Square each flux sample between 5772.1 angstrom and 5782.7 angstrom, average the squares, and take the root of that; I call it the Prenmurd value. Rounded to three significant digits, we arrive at 3.07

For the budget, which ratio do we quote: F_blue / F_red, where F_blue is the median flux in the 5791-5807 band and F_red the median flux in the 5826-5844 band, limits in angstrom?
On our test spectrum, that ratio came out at 0.95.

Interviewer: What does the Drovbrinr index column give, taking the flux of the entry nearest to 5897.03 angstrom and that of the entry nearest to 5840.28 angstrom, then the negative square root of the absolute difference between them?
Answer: -1.1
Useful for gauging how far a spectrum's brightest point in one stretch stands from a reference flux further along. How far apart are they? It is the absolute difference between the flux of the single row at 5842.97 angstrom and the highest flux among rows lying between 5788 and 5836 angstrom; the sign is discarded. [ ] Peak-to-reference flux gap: 0.44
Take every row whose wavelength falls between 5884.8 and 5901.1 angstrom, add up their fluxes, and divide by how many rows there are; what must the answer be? 2.46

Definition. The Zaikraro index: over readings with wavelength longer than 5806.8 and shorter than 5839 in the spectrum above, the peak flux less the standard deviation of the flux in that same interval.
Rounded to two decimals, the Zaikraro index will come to 3.56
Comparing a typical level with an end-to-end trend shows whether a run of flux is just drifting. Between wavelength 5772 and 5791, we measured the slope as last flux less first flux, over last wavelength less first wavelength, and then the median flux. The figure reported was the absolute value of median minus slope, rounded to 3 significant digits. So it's 2.93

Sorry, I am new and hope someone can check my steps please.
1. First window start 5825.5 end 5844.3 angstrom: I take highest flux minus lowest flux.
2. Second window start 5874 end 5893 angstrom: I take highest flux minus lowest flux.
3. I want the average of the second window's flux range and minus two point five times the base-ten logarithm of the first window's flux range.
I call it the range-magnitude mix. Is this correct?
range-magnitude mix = 1.2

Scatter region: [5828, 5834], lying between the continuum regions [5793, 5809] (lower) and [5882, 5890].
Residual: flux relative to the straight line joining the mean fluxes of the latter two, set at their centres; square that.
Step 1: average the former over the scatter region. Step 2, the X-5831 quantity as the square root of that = 0.27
